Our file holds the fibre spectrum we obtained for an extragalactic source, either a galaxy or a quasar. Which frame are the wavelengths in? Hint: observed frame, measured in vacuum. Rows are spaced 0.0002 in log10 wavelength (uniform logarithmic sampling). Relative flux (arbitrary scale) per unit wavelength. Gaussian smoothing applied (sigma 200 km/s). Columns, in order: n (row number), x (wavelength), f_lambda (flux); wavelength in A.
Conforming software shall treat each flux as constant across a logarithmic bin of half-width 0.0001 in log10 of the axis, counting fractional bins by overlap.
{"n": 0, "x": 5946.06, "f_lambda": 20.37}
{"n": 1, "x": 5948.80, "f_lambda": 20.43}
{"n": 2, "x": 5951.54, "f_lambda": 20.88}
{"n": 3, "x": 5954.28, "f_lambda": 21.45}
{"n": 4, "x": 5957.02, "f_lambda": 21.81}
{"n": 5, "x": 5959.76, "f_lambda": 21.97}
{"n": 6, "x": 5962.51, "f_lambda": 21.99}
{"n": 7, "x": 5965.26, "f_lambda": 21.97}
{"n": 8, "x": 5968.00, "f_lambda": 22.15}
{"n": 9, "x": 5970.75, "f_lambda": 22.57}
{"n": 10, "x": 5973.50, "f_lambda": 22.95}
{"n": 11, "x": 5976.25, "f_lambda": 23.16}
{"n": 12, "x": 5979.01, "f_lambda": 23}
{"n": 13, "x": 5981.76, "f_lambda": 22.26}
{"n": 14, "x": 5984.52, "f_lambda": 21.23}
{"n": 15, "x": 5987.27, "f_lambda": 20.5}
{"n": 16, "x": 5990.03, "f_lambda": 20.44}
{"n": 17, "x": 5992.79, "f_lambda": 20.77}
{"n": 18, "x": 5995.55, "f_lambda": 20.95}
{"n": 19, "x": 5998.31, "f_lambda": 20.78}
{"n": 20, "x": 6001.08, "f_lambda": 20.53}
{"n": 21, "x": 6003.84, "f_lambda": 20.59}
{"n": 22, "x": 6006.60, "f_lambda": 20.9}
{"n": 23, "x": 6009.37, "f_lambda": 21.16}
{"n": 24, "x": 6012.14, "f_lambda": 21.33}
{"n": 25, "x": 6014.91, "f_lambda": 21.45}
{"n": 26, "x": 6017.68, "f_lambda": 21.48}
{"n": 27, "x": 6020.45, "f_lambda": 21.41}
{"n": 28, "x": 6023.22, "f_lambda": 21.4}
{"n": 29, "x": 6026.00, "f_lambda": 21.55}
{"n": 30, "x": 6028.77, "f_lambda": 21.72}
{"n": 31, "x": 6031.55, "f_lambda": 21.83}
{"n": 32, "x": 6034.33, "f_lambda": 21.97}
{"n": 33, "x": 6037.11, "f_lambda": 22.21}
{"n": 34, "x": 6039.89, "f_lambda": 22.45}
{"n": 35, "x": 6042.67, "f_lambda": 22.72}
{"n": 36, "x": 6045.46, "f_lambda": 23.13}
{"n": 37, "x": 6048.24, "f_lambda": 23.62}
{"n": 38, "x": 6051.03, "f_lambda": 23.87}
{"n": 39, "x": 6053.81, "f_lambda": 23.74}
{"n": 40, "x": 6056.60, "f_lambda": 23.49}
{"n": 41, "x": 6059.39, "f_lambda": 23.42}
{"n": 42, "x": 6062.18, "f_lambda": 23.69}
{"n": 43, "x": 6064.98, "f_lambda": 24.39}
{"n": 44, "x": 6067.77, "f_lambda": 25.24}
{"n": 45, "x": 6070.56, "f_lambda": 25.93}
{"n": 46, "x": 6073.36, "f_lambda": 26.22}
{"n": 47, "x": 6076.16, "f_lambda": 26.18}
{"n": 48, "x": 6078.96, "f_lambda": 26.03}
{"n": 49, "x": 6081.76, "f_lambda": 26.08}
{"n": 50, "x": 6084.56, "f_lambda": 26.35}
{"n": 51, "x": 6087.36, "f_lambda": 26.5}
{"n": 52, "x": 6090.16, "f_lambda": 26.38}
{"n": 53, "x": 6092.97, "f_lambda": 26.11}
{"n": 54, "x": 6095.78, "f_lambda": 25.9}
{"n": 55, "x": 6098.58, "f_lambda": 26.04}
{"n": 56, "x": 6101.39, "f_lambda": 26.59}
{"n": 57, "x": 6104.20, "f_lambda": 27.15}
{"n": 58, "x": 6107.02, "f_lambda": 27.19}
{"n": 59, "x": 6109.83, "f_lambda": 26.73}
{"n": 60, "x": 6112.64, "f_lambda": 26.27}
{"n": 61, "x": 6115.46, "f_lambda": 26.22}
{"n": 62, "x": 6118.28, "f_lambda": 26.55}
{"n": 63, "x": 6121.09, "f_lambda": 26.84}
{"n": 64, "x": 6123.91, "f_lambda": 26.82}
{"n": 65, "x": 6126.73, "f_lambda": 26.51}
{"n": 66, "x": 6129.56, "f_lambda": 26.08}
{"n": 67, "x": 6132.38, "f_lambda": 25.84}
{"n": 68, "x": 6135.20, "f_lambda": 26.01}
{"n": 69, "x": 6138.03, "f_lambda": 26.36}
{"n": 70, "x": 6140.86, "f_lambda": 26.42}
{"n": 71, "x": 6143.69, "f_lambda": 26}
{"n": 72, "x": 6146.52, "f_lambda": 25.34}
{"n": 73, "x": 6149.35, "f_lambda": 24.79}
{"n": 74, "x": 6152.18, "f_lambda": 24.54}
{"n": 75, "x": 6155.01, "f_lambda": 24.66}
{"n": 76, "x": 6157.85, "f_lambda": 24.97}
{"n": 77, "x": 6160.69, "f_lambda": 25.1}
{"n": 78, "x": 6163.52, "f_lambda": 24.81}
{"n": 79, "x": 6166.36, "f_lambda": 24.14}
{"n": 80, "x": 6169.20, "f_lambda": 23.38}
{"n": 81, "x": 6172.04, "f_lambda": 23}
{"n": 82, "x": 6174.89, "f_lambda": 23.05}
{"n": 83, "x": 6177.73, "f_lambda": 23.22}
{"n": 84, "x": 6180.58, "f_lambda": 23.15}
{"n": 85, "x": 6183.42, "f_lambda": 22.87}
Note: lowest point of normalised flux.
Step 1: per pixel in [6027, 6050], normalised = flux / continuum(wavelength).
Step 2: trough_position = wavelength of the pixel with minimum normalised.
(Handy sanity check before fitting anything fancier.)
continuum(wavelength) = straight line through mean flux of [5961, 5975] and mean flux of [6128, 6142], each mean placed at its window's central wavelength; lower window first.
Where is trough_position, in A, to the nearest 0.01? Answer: 6028.77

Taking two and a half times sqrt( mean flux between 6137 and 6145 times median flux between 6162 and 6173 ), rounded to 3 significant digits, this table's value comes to 62.4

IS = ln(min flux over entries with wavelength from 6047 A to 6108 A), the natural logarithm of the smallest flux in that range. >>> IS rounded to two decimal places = 3.15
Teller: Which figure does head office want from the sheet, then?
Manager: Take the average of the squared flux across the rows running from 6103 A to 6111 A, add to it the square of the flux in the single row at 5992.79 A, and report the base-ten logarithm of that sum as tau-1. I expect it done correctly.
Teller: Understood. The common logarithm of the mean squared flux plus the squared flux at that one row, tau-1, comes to 3.07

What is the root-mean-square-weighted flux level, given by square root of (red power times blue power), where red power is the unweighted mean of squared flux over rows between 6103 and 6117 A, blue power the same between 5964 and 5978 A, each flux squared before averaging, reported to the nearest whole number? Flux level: 603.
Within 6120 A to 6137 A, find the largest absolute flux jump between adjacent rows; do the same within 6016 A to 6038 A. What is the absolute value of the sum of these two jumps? 0.67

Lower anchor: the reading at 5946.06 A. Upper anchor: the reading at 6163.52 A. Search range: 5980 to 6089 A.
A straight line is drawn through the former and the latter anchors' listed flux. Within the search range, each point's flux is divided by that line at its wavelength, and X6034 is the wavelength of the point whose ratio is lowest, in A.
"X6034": 6001.08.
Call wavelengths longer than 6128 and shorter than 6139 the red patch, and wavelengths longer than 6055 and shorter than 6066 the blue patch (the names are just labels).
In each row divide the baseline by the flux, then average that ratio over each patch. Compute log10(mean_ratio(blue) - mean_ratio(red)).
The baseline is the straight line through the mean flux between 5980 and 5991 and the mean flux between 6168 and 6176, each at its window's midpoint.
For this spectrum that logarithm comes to -1.3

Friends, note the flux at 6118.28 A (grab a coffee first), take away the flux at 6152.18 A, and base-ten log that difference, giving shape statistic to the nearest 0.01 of 0.30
